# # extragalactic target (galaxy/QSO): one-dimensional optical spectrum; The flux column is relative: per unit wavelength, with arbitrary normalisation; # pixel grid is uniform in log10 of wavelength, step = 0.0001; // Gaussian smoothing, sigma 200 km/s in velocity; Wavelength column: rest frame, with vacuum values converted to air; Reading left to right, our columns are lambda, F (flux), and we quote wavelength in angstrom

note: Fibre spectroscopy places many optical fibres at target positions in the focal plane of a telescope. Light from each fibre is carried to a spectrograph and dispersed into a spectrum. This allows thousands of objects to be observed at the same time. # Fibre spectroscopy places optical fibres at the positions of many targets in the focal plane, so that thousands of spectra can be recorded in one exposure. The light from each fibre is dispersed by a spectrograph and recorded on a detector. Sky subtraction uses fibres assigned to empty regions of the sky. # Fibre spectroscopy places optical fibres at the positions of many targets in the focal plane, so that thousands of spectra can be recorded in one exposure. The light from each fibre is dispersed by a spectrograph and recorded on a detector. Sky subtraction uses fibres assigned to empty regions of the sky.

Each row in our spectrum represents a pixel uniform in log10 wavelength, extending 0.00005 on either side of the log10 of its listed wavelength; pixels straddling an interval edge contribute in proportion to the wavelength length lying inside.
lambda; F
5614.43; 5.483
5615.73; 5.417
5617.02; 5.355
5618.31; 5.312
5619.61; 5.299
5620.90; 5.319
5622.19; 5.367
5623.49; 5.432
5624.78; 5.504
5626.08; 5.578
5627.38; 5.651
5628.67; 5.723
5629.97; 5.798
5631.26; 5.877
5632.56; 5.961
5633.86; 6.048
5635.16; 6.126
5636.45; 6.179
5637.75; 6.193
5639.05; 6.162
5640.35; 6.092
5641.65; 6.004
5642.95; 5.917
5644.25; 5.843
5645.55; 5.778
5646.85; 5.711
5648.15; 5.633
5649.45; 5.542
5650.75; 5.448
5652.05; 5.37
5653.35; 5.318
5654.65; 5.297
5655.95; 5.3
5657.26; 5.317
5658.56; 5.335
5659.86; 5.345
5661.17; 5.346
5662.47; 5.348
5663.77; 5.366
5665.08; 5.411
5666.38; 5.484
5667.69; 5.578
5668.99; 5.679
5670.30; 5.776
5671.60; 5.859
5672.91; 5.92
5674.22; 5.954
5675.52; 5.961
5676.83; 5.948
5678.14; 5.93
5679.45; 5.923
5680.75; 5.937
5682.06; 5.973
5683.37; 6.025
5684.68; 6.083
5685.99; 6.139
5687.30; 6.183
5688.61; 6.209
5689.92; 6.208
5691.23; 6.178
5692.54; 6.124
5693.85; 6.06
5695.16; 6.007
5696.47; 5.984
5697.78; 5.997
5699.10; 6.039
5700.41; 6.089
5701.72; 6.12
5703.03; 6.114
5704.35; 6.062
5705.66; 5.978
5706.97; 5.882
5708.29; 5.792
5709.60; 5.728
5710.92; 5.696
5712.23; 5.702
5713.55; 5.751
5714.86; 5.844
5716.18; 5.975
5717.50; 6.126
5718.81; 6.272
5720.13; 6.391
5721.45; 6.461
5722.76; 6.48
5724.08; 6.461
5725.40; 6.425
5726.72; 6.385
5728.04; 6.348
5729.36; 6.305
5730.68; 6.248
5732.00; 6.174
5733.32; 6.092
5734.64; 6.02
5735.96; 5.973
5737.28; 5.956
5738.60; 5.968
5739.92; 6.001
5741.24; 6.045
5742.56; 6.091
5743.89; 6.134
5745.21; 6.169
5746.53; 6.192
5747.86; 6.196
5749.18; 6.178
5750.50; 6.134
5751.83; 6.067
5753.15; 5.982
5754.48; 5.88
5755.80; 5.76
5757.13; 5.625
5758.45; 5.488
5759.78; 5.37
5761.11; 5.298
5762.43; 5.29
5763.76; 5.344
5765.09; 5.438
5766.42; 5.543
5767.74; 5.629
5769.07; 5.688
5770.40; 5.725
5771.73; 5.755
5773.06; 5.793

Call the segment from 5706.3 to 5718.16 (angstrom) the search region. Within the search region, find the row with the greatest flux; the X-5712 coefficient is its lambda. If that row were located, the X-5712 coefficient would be 5717.50 angstrom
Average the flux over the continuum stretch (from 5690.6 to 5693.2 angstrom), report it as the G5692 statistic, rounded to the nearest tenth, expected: 6.2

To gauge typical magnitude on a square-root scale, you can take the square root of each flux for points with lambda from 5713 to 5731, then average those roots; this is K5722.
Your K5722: 2.50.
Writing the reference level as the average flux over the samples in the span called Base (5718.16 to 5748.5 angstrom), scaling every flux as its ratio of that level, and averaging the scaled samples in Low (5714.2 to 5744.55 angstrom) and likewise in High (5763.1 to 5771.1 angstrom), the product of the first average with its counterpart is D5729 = 0.892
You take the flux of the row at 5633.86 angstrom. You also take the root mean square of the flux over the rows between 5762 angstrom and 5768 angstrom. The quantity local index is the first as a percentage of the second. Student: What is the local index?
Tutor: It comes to 111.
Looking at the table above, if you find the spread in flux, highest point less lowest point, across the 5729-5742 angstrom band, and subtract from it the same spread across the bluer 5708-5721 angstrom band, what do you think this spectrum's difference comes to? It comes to -0.35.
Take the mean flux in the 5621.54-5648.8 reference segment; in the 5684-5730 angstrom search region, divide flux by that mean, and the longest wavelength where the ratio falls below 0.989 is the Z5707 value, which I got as 5713.55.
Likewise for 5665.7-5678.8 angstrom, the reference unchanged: 5668.99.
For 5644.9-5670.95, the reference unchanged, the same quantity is 5668.99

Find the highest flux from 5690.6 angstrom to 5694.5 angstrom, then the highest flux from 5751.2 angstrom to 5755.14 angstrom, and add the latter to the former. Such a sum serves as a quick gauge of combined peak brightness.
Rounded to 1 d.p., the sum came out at 12.2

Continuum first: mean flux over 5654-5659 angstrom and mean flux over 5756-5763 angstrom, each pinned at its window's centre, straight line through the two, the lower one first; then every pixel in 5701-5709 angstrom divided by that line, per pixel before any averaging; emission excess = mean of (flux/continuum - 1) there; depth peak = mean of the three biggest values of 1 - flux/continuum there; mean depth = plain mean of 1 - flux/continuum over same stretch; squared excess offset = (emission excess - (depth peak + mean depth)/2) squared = 0.05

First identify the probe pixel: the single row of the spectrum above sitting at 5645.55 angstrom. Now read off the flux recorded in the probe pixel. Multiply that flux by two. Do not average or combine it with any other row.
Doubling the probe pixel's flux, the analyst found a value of 11.6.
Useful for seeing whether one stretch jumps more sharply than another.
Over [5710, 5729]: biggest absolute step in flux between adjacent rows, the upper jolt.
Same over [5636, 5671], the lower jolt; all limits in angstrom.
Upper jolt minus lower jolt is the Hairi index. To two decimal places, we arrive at 0.05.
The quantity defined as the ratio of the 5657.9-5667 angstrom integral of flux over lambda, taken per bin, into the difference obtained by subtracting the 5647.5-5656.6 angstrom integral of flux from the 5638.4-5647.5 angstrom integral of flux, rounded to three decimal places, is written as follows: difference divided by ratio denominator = 0.094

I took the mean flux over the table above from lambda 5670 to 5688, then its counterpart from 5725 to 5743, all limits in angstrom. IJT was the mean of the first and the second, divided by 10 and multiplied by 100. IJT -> 60.6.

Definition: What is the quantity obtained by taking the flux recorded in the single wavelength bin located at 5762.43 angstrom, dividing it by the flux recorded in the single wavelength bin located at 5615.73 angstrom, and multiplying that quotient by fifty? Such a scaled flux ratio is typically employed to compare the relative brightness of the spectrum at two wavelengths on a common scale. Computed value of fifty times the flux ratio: 49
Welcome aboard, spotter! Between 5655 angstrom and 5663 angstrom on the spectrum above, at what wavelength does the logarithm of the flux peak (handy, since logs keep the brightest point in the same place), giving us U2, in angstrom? 5662.47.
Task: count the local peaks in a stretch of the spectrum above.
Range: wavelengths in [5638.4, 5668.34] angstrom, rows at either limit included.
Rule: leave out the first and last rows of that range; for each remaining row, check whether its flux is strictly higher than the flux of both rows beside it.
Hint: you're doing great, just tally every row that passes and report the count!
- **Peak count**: 0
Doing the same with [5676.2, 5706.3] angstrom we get 2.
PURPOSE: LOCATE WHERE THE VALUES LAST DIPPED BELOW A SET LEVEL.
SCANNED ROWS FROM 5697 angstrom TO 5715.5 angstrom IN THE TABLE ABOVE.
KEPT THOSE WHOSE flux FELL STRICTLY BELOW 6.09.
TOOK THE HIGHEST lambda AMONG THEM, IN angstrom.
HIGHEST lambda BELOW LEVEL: 5714.86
